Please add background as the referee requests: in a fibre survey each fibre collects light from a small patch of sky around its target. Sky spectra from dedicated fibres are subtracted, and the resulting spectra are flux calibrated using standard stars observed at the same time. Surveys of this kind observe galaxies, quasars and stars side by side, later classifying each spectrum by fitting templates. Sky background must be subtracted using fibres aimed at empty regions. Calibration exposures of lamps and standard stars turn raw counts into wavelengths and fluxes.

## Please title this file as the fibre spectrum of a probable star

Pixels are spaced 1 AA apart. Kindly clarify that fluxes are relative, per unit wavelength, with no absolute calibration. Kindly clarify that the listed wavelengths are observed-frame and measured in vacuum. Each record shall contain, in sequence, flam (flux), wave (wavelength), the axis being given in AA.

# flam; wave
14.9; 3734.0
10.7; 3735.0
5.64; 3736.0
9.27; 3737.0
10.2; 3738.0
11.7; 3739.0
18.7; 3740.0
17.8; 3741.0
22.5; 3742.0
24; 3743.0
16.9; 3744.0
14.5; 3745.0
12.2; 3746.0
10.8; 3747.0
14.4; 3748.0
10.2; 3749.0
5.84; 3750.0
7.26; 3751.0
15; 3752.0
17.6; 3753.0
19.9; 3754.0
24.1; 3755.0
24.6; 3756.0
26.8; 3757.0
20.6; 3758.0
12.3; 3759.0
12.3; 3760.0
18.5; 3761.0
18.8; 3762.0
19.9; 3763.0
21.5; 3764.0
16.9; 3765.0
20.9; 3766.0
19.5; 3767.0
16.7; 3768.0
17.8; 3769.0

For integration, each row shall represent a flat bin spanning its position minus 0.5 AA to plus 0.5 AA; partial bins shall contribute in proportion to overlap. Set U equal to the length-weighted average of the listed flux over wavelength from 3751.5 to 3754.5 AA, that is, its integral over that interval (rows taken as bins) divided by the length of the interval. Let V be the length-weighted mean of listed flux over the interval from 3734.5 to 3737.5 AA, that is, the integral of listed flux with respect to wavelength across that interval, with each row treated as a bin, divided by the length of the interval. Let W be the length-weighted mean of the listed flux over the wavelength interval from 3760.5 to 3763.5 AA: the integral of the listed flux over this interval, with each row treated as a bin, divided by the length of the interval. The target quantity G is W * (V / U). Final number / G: 9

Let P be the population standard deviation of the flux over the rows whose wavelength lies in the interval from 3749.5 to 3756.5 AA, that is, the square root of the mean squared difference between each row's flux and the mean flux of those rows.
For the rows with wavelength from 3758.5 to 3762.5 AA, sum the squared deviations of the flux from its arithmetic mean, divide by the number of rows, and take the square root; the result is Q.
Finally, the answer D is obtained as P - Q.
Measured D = 3.8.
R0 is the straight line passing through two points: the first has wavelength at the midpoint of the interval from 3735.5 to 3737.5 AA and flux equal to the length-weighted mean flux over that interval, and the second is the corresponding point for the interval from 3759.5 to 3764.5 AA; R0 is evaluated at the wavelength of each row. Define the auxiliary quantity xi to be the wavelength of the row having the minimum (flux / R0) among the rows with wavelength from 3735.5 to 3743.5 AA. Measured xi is 3736.0 AA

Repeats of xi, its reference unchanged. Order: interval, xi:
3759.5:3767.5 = 3760.0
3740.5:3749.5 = 3749.0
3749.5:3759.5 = 3750.0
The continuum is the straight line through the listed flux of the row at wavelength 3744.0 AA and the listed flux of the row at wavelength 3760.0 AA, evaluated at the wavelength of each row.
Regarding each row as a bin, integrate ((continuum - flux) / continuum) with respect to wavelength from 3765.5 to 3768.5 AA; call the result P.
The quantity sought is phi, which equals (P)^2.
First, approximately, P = -2.5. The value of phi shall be 6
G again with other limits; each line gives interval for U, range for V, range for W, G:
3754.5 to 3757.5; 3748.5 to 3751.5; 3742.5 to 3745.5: 6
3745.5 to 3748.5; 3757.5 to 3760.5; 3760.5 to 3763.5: 23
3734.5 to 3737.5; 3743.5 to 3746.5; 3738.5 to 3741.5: 27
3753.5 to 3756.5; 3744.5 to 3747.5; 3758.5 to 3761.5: 8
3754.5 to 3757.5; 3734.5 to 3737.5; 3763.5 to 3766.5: 7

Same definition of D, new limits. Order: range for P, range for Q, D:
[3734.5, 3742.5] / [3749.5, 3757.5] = -2.0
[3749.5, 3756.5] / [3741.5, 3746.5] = 2.4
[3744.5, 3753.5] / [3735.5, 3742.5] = -2.0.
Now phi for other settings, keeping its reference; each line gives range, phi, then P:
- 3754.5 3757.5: 7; -2.6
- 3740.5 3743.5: 0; -0.7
